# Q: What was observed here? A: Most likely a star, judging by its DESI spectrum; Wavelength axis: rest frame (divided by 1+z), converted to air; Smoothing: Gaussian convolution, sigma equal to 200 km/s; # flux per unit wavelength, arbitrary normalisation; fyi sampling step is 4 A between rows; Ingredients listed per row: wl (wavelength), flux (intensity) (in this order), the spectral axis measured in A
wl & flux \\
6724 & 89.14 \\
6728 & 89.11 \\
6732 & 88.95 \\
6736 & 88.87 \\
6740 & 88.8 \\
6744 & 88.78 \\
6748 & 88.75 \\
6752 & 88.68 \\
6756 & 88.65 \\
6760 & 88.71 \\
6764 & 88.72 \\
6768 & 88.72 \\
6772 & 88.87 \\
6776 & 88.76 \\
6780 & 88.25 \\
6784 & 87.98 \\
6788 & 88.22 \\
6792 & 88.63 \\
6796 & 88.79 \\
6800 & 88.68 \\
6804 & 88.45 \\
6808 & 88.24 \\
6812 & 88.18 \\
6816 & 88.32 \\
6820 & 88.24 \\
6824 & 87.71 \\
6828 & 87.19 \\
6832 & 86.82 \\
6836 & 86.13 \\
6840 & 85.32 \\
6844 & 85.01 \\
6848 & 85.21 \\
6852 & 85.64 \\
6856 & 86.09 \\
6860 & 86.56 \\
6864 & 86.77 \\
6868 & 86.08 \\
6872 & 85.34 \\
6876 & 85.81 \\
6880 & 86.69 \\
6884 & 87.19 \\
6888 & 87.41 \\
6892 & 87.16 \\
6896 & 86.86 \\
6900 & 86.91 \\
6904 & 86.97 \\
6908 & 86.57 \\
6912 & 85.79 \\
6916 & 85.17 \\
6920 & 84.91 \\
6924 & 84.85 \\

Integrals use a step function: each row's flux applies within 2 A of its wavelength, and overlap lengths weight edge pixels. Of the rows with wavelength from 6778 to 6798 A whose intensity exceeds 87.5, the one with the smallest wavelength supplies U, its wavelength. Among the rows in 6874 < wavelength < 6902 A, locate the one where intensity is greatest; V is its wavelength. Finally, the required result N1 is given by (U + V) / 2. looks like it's 6834 A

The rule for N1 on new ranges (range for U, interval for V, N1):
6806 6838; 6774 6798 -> 6802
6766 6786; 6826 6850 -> 6798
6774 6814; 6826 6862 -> 6802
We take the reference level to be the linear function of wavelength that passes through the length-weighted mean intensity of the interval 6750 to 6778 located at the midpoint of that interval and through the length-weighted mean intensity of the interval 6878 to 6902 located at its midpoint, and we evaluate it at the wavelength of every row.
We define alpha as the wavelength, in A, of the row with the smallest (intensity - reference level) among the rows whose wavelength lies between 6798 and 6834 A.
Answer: 6832 A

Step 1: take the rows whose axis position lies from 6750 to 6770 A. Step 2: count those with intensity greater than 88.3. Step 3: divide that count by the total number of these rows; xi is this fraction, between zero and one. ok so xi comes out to 1.00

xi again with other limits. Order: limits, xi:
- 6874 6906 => 0.00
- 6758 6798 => 0.70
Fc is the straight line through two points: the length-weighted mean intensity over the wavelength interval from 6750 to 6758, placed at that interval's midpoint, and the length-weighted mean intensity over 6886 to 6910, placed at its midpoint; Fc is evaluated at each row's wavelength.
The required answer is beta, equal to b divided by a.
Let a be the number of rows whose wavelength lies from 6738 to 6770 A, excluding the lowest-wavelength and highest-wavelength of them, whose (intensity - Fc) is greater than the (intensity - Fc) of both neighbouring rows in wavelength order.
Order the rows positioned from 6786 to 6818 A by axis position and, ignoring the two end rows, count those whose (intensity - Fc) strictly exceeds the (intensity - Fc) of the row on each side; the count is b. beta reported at 1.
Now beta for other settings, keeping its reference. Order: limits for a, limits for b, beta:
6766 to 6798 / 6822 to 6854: 0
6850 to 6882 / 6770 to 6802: 1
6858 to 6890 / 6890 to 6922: 1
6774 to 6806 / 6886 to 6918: 1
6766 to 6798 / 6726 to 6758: 1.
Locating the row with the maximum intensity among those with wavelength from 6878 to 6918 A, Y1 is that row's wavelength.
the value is 6888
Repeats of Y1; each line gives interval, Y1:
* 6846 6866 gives 6864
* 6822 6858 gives 6824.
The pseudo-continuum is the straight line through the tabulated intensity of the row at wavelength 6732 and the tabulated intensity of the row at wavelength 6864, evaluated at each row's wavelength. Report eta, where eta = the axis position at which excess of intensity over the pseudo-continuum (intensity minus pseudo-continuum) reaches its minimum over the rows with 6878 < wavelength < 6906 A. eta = 6880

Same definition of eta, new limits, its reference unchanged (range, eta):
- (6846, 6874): 6848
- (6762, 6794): 6784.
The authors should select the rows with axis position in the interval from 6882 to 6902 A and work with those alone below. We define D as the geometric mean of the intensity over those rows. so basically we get 87.1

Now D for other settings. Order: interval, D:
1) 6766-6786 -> 88.5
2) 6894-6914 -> 86.6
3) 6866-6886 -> 86.2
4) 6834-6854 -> 85.5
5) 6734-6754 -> 88.8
